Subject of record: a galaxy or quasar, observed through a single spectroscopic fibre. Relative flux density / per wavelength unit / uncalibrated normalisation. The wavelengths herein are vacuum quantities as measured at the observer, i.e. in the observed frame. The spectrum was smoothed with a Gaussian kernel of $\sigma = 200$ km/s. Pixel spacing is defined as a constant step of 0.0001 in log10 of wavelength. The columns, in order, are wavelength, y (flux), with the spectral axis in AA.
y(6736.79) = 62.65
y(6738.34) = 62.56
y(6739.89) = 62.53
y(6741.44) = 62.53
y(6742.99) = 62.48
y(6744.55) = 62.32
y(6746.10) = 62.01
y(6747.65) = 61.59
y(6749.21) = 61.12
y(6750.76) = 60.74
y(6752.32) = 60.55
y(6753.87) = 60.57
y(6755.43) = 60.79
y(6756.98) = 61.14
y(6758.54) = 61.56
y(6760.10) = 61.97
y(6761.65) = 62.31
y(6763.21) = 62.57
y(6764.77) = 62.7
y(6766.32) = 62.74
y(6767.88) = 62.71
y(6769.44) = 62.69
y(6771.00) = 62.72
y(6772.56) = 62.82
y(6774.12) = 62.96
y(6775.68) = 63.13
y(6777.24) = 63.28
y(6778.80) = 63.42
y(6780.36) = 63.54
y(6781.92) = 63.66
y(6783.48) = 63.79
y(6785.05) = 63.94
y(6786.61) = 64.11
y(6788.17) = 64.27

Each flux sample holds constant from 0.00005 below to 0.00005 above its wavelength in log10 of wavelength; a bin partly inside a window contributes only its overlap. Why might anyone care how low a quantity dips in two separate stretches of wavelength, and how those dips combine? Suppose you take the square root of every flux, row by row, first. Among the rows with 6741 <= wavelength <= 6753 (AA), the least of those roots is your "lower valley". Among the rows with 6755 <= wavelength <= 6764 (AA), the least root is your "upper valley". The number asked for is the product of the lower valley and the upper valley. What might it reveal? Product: 60.7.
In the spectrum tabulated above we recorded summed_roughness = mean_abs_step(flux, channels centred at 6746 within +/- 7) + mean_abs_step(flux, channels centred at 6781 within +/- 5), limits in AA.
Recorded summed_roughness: 0.38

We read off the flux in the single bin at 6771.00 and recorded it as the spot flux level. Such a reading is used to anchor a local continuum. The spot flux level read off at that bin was 62.72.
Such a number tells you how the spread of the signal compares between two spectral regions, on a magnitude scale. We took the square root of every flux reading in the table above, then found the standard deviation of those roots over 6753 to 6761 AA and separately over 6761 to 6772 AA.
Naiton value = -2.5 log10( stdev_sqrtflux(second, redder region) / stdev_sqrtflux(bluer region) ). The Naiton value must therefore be 1.4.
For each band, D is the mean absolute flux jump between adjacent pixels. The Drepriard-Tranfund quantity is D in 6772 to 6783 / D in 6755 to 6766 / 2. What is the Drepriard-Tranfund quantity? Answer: 0.22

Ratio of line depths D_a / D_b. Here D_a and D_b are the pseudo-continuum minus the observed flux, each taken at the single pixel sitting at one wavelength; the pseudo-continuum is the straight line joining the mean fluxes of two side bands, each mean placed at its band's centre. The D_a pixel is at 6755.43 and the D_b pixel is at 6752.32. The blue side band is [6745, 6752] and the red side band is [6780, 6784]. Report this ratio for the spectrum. 1.0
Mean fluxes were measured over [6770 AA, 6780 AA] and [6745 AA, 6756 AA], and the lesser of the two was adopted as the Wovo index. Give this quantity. 61.1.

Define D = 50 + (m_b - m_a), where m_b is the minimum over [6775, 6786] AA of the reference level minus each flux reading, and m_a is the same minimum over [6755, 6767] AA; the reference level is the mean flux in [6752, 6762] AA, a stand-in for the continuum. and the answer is 48.8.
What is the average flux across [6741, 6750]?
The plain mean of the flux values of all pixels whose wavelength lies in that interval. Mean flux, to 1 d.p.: 62.0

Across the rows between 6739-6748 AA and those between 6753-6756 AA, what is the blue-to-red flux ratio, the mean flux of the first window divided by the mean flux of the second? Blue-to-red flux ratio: 1.03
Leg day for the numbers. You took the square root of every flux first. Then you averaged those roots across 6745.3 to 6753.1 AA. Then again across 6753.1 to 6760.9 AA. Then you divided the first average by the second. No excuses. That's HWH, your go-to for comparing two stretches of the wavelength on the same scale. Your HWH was 1.000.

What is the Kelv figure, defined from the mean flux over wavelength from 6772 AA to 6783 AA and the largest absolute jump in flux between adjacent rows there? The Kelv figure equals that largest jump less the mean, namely -63.1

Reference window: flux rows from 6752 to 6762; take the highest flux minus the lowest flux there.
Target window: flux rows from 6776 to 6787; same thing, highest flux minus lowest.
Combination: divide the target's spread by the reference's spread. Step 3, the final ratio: 0.47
